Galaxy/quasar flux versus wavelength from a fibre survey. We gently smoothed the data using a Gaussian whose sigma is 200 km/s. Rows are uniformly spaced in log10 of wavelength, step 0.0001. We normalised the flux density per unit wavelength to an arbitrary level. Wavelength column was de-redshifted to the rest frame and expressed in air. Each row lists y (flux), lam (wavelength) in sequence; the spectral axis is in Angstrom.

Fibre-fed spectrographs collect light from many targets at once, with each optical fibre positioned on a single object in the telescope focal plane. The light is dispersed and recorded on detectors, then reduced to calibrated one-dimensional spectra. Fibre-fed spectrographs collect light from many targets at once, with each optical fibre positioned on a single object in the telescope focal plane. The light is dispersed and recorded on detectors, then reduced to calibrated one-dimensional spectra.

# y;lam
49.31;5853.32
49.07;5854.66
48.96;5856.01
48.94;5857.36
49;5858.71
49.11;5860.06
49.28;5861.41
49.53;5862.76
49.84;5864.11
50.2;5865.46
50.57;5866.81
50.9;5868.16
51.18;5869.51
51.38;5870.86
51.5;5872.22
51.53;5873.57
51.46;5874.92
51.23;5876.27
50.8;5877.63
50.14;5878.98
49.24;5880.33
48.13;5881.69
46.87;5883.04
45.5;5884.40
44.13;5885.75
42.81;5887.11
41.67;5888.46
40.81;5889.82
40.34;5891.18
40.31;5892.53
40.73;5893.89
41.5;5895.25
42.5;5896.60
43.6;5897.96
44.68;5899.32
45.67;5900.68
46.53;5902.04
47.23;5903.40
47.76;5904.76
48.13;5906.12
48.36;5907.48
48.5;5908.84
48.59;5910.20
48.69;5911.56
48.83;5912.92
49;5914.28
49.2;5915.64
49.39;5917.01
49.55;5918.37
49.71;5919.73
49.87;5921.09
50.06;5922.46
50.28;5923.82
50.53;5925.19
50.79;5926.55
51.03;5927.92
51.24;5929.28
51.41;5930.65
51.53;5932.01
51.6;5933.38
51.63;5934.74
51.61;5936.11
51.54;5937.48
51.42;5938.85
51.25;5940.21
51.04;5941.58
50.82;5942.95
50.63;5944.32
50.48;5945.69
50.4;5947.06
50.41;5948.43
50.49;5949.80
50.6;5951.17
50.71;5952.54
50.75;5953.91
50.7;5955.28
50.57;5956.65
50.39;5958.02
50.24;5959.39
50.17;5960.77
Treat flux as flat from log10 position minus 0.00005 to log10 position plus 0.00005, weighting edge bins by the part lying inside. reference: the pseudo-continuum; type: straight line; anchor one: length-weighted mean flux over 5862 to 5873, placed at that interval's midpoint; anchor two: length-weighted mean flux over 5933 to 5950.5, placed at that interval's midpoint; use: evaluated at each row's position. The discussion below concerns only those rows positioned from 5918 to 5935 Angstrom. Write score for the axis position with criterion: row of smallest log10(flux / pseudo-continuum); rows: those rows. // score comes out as 5918.37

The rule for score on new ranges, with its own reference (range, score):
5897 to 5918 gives 5897.96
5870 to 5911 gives 5892.53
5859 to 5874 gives 5860.06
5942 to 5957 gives 5947.06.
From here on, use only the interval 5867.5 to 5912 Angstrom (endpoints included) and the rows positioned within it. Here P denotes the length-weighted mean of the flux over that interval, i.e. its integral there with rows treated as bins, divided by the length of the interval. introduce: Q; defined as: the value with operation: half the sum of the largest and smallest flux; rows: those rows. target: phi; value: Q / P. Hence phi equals 0.98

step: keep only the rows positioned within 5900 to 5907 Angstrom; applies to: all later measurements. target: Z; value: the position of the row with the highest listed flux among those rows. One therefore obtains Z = 5906.12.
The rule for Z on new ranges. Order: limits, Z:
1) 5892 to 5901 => 5900.68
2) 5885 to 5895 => 5885.75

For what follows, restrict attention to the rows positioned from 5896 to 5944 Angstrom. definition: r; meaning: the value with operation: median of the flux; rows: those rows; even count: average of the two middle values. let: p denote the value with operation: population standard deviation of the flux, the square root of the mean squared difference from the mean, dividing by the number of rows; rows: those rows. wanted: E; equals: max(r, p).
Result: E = 49.7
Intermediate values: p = 2.3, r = 49.7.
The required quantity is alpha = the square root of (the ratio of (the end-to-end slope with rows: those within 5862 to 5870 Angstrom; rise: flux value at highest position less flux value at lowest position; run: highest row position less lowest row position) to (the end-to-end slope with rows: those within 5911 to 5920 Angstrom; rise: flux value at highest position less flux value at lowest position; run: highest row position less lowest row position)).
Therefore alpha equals 1.4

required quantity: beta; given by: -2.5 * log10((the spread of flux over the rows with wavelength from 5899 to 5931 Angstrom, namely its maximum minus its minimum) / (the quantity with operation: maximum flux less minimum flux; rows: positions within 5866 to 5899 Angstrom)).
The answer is 0.6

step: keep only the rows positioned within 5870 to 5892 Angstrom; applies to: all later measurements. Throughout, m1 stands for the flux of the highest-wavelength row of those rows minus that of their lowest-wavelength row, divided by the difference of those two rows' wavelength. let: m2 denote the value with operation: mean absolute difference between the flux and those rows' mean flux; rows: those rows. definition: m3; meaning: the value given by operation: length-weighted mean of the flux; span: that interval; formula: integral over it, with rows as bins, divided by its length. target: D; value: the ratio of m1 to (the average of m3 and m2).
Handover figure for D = -0.0213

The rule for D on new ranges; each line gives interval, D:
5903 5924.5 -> 0.0060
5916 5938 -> 0.0041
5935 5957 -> -0.0020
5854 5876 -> 0.0046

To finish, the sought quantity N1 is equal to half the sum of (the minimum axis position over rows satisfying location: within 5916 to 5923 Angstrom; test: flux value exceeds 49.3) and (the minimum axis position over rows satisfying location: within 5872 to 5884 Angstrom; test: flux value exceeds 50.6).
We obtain 5894.6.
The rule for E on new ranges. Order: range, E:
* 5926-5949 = 51.2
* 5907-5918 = 48.8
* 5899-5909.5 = 47.5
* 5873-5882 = 50.8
